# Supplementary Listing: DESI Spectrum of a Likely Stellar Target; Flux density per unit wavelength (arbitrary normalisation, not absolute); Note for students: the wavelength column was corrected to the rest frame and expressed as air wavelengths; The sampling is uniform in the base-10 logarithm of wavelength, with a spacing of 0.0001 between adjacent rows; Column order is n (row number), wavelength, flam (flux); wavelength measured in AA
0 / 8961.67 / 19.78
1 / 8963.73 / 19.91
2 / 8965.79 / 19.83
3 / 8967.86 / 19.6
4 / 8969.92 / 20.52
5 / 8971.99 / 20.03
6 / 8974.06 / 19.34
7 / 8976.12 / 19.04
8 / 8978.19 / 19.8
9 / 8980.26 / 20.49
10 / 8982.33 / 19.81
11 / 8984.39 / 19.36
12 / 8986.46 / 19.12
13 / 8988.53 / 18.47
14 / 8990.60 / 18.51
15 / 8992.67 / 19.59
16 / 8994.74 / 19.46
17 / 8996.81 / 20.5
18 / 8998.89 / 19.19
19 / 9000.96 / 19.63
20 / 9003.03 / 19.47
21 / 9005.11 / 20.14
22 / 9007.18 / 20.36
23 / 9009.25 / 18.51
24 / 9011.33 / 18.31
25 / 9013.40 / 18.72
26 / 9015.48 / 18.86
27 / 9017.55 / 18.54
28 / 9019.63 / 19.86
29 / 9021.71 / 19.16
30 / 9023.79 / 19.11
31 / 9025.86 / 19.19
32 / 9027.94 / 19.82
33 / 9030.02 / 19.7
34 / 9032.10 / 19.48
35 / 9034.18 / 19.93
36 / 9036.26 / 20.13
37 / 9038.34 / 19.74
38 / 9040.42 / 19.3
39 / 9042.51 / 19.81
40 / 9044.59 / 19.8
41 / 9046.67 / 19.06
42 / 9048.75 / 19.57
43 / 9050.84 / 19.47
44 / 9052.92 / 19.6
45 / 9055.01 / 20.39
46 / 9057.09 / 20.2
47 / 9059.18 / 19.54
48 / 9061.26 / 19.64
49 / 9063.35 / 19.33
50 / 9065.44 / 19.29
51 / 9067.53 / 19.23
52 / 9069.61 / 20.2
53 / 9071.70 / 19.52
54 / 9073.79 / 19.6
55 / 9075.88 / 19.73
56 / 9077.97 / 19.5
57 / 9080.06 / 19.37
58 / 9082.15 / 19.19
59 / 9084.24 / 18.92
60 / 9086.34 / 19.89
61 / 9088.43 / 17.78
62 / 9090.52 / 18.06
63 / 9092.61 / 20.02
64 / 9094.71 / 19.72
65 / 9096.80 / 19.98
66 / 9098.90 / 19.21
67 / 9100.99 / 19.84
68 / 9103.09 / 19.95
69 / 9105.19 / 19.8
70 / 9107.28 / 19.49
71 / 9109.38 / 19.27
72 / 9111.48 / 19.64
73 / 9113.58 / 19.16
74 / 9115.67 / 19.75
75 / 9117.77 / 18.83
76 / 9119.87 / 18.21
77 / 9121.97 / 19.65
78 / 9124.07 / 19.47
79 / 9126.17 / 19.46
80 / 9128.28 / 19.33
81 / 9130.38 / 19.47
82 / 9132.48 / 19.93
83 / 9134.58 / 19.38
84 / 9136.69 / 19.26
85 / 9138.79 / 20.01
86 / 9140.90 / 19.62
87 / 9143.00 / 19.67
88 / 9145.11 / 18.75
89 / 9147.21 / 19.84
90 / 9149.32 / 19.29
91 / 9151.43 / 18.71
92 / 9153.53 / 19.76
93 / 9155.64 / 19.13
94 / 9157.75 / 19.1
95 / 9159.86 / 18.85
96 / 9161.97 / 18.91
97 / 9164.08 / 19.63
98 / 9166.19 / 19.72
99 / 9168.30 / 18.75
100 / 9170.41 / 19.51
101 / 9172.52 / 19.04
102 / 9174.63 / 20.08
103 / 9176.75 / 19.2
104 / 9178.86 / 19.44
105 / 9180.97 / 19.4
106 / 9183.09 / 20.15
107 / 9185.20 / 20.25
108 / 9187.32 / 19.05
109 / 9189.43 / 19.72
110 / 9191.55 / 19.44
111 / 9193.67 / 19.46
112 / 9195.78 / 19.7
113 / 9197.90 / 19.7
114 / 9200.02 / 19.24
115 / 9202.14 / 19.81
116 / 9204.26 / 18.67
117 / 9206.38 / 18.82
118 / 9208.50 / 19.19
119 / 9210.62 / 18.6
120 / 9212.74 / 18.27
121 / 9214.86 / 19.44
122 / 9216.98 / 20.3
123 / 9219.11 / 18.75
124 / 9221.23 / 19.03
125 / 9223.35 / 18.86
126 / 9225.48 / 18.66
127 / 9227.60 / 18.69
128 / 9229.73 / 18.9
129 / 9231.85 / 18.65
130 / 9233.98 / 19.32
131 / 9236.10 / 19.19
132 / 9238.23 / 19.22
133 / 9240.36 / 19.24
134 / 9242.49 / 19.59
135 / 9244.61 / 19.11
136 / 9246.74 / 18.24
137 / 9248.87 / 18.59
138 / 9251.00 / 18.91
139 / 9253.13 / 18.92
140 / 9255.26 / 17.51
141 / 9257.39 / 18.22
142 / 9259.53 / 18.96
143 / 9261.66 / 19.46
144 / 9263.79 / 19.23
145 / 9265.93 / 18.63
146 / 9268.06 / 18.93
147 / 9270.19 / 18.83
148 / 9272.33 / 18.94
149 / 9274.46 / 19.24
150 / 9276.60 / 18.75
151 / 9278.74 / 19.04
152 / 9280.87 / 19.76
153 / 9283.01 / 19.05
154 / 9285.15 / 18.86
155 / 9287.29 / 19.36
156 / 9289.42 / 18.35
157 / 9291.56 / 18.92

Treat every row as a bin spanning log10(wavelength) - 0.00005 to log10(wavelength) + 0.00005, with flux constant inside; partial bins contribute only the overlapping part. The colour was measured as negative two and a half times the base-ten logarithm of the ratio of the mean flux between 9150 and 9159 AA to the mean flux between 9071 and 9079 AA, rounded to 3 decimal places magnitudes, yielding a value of 0.023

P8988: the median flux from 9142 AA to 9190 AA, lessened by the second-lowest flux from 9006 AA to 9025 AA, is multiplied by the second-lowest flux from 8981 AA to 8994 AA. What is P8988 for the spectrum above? 16.5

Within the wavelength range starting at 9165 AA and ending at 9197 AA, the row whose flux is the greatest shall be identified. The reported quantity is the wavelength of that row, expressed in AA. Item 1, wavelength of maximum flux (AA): 9185.20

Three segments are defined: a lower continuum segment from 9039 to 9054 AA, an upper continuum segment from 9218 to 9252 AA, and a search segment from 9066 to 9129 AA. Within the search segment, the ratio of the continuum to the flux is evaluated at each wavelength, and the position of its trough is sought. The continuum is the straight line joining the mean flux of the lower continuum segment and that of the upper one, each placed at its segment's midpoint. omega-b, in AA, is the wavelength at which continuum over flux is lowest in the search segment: 9069.61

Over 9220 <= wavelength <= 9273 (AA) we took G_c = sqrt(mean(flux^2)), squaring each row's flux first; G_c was 18.9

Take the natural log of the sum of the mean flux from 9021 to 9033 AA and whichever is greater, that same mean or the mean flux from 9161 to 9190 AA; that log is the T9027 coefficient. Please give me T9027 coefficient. 3.66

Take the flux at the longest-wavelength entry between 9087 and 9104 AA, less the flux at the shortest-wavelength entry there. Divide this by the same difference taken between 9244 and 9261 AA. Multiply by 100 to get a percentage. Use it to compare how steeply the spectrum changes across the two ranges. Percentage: -1447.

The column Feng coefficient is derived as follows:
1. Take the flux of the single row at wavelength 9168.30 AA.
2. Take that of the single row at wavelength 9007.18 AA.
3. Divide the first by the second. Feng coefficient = 0.92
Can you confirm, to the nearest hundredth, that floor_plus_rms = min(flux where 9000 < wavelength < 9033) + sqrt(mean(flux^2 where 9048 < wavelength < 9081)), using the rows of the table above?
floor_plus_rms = 37.95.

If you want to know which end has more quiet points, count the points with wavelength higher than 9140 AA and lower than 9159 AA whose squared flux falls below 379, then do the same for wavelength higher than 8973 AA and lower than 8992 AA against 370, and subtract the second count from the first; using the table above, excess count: 1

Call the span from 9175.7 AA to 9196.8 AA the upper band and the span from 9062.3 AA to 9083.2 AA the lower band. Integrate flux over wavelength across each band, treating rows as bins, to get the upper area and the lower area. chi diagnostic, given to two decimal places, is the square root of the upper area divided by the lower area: 1.01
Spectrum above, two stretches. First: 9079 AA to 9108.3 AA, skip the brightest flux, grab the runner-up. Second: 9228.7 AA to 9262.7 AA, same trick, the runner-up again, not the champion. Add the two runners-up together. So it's 39.4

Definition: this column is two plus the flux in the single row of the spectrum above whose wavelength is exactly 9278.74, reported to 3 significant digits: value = 21.0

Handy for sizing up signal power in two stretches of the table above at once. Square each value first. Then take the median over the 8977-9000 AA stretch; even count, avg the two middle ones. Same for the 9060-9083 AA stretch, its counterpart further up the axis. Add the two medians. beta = 759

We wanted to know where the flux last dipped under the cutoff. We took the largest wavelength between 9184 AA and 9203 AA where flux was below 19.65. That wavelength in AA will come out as 9200.02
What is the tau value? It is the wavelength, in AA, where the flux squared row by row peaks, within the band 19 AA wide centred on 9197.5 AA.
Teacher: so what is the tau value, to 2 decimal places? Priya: 9202.14 AA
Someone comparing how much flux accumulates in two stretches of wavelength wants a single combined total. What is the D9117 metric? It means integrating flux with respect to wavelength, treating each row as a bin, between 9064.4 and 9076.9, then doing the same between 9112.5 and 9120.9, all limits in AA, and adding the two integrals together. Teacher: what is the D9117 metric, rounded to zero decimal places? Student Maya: 405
